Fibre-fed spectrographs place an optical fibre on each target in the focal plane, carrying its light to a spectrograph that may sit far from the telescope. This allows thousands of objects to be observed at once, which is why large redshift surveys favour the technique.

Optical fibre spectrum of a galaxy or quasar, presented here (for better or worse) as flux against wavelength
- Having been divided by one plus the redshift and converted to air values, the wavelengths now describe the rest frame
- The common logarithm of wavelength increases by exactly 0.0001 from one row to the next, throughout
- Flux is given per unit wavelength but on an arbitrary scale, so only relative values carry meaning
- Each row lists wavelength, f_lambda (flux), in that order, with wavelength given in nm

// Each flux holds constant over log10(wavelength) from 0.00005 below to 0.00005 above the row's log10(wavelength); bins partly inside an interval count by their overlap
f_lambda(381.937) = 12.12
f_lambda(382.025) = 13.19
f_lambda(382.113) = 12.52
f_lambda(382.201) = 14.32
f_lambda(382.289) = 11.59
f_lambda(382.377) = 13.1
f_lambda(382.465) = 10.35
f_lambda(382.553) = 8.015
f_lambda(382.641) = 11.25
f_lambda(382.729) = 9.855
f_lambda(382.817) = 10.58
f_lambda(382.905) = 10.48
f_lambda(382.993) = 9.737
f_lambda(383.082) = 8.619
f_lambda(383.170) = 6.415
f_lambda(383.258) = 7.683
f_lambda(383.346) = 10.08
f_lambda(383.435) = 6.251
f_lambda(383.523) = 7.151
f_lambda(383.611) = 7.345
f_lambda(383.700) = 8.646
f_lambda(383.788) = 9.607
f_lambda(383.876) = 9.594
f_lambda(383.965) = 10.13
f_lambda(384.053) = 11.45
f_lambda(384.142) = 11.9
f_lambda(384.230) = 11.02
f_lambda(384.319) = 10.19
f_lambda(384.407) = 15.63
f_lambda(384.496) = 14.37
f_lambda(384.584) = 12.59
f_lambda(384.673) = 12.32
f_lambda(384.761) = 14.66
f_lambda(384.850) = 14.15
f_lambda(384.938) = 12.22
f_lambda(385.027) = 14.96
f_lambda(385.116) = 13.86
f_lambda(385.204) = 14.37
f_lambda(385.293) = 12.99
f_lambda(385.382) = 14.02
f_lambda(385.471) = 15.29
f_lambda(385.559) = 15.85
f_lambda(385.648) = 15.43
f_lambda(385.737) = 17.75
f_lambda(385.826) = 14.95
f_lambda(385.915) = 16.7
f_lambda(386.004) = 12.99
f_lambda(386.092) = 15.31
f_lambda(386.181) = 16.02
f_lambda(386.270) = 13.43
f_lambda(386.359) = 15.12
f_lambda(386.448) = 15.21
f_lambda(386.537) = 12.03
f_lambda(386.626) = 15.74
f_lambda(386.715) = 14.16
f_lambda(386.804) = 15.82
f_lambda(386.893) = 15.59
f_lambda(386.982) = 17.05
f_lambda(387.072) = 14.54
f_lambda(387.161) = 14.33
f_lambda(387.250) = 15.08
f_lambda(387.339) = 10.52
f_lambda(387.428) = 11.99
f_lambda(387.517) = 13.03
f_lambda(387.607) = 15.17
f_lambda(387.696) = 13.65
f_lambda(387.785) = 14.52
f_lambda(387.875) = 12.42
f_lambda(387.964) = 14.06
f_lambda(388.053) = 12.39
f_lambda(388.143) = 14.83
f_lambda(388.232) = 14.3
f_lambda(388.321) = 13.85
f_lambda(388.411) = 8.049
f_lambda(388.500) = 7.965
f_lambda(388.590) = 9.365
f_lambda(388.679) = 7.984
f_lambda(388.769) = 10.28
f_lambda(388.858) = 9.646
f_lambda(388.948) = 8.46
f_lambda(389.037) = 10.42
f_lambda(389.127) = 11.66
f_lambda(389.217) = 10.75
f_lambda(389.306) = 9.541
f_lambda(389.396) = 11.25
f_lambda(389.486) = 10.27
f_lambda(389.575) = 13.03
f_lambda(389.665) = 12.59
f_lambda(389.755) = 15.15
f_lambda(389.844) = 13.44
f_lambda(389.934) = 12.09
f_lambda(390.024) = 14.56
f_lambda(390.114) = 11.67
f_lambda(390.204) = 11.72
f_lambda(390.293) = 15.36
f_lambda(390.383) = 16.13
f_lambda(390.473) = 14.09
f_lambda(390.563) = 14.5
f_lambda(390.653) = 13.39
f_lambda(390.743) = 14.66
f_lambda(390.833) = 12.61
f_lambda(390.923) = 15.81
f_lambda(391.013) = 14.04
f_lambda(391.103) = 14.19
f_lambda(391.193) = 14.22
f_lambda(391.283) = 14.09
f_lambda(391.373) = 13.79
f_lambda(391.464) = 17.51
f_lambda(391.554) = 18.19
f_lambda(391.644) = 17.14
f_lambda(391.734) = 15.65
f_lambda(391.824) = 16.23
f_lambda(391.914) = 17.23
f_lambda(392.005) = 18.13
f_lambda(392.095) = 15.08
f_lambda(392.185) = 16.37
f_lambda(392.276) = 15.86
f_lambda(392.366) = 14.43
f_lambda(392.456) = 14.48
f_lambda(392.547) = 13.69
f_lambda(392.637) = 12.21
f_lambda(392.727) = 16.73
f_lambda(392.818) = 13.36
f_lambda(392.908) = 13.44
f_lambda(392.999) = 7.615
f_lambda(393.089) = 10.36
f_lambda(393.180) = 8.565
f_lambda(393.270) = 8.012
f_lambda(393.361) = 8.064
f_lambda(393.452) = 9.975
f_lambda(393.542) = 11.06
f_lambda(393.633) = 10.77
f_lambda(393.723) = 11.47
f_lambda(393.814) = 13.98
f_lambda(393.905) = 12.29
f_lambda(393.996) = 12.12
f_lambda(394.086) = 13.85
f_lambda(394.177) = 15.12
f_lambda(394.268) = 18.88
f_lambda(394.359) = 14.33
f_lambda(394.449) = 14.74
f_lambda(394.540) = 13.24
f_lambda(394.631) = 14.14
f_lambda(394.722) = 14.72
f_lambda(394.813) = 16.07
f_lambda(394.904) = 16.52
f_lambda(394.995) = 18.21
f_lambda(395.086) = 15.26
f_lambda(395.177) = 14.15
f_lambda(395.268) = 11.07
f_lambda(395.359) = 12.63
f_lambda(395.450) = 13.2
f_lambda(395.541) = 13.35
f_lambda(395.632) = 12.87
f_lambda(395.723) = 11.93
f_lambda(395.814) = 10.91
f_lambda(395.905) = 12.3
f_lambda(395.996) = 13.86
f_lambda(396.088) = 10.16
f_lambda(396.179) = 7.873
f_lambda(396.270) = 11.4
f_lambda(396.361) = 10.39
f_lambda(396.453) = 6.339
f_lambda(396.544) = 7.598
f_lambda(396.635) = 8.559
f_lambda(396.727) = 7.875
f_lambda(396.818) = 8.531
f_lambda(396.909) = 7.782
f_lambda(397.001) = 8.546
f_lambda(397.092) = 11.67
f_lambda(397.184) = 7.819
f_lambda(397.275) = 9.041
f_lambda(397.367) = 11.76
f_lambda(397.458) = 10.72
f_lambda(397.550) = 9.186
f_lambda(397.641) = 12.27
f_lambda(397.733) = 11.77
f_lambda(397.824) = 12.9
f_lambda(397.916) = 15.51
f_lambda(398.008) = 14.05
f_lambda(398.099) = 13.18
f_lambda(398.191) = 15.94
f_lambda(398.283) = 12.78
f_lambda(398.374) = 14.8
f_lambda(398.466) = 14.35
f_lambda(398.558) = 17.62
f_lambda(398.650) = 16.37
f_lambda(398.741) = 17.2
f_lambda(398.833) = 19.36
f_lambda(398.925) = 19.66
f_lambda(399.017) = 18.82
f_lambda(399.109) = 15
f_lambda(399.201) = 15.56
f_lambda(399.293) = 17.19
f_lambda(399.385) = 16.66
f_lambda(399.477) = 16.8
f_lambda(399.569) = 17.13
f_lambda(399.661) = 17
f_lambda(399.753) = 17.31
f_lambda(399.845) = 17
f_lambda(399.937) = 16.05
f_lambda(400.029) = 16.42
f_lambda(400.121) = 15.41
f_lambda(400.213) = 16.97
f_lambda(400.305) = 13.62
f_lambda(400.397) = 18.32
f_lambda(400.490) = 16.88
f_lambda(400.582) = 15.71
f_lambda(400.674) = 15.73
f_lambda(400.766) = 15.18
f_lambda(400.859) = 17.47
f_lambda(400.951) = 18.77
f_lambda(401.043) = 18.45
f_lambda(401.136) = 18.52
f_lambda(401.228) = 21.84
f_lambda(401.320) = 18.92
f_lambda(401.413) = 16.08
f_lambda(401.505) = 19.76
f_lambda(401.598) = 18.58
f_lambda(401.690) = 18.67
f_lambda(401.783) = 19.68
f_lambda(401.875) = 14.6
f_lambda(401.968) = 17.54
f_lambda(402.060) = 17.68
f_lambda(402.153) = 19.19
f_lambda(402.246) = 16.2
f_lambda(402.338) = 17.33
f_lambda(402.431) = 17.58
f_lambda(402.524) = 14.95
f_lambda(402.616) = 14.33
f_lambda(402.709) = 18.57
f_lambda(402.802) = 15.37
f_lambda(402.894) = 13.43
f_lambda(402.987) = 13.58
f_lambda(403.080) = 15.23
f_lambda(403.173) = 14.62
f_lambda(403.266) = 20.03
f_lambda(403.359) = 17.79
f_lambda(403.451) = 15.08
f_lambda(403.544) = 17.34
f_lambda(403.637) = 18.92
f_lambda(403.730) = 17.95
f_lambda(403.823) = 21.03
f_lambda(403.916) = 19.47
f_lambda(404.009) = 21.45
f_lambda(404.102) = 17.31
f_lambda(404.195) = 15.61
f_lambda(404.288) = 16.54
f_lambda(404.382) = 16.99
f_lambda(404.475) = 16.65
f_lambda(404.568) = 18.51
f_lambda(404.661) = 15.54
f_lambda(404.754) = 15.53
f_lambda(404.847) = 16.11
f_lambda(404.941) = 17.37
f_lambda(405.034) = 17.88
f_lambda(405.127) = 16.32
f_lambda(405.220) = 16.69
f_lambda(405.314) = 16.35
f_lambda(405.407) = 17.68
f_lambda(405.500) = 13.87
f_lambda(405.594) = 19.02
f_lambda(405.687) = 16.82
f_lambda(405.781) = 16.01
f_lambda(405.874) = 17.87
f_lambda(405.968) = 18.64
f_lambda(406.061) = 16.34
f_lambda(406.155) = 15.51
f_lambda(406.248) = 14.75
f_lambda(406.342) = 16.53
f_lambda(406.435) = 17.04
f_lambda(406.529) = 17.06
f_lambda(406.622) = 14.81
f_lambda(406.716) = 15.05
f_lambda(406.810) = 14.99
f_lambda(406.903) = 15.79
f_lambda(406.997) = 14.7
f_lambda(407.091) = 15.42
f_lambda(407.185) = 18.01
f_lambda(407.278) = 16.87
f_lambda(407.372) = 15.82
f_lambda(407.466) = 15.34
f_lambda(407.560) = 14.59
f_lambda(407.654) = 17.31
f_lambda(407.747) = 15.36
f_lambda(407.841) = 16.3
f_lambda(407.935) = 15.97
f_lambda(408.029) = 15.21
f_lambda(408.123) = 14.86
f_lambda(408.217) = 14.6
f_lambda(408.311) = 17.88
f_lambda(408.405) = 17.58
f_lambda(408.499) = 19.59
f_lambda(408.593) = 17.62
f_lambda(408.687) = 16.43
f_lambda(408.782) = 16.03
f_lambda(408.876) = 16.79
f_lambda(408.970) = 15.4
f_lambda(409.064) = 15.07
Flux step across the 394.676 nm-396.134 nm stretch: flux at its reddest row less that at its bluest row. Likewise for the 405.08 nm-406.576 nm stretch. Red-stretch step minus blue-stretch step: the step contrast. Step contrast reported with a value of 5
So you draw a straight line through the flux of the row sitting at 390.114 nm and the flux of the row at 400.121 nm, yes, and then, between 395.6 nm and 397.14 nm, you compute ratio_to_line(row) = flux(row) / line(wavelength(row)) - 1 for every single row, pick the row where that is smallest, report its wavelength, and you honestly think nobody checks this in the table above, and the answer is 396.453 nm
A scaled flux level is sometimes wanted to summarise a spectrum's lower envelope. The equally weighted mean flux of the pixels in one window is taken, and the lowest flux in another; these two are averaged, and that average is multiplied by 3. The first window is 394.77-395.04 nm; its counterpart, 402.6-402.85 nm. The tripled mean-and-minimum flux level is 47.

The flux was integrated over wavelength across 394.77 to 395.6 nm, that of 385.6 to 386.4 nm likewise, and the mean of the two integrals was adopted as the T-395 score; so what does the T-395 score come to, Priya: 12.1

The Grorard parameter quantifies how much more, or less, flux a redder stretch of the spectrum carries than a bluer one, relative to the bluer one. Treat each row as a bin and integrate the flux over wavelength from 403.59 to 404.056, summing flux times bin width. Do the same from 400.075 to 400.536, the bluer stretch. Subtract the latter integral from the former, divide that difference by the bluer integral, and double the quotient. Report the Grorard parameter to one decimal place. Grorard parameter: 0.5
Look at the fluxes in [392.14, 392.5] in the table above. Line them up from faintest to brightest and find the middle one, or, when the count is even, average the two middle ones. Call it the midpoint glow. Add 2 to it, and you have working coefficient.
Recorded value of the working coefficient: 17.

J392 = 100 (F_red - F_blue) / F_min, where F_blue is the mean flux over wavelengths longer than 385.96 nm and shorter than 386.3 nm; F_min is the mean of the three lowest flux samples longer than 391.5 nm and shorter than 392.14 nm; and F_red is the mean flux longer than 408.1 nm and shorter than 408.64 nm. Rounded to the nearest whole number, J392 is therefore 17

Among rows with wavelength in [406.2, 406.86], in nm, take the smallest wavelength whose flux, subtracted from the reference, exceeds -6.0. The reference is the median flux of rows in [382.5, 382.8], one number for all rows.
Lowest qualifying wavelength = 406.248 nm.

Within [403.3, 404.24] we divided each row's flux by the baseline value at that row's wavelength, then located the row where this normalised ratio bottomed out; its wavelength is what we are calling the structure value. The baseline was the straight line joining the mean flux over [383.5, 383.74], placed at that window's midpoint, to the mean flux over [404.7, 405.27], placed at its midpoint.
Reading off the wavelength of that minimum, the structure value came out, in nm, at 403.451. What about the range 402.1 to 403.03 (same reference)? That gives 402.894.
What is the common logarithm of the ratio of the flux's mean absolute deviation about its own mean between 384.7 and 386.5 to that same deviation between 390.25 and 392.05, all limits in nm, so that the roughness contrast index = -0.14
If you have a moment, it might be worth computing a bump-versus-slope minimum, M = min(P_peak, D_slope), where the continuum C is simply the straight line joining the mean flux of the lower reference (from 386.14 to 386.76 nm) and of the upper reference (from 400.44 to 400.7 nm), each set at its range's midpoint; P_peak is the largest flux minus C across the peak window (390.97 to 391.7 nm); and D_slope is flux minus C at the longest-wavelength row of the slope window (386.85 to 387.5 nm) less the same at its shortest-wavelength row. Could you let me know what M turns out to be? -3.7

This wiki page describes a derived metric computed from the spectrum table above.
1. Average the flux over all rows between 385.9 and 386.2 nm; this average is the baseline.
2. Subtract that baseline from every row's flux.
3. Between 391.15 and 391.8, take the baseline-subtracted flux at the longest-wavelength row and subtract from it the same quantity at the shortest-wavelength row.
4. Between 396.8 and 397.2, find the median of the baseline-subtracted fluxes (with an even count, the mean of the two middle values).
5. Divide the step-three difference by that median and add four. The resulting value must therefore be 3.8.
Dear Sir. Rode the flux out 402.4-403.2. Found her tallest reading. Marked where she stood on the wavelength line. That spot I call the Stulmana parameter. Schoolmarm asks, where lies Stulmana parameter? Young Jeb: 402.709 nm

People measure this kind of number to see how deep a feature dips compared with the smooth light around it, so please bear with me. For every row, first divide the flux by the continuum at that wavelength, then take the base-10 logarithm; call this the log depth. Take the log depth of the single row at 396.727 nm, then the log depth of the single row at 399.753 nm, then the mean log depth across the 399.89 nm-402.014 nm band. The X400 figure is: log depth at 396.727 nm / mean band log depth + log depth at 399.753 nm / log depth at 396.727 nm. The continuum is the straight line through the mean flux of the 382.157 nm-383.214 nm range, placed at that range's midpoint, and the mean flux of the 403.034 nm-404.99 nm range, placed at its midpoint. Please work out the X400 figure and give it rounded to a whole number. -12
